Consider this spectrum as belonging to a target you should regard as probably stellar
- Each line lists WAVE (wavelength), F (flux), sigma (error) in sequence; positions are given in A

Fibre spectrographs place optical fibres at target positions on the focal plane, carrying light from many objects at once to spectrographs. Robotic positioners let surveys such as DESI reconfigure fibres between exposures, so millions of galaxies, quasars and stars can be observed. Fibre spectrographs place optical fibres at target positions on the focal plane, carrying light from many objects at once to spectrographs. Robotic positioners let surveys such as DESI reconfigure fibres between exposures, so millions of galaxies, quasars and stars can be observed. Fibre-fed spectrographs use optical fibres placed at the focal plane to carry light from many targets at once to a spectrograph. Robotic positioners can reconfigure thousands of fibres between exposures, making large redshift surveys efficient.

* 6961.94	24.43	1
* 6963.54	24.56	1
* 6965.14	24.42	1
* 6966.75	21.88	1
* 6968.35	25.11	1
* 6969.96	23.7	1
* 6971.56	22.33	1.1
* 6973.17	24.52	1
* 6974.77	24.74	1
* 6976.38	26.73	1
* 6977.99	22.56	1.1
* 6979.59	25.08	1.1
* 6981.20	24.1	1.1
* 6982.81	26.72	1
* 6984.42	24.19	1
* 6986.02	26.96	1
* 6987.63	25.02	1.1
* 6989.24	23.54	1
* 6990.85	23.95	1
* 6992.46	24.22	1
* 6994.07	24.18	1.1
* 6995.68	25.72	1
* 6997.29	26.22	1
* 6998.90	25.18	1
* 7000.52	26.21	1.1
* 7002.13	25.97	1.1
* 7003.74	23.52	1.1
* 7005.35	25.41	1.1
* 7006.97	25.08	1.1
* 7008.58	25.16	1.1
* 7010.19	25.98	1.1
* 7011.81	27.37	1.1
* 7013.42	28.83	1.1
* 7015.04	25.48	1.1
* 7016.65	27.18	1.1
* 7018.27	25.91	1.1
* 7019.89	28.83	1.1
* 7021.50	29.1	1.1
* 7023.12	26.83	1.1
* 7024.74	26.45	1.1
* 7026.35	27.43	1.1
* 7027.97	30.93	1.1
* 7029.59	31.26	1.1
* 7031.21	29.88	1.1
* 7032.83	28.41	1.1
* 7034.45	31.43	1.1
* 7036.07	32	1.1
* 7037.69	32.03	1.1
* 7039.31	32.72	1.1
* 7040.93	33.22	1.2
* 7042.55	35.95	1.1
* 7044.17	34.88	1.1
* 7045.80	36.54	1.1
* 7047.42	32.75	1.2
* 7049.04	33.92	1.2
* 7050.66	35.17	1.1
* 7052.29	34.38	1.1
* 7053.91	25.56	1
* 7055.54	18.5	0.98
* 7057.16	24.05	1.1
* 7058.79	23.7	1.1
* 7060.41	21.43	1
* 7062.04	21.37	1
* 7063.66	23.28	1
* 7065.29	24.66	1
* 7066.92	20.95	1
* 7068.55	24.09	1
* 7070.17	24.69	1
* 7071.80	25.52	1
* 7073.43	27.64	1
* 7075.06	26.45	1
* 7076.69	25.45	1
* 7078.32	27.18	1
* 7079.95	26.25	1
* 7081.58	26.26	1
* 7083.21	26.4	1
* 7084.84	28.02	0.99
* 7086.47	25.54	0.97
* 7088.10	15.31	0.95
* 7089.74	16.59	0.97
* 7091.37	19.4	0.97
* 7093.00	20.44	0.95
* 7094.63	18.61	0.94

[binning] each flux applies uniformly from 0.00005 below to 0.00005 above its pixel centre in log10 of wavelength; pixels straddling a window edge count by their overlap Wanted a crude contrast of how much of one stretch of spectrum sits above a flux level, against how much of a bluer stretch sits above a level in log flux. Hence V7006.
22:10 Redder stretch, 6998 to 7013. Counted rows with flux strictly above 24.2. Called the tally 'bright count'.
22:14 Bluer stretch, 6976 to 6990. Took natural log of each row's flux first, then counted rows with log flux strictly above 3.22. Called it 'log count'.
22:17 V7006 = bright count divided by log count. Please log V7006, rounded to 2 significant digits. 2.0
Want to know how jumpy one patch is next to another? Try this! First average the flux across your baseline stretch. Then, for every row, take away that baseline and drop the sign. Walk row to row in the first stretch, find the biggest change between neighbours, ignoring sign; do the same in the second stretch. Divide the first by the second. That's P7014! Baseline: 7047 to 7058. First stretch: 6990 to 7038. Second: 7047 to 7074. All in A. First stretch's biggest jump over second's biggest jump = 0.5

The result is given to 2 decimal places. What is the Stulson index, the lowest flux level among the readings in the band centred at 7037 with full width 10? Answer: 28.41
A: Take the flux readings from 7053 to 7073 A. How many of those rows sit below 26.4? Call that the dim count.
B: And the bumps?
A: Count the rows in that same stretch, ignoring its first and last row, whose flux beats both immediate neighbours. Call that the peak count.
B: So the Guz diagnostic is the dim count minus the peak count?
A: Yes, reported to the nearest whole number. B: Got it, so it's 10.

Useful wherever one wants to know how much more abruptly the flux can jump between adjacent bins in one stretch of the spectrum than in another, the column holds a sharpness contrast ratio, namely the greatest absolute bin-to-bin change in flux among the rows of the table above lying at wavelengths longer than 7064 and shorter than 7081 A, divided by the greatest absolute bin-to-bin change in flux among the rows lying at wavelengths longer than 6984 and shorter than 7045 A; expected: 1.1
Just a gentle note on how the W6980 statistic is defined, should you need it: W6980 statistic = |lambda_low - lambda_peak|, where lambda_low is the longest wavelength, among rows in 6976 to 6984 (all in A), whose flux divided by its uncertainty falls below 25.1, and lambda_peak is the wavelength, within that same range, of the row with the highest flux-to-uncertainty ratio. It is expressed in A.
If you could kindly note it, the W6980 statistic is 4.8 A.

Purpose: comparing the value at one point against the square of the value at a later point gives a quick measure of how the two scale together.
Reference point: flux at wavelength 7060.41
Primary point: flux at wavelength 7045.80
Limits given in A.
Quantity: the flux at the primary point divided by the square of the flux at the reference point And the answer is 0.08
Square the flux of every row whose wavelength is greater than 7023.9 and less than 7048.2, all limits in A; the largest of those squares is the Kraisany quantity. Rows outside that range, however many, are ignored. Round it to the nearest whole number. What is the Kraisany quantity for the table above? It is 1335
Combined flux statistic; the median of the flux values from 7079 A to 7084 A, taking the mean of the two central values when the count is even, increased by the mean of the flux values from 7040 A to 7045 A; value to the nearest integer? 61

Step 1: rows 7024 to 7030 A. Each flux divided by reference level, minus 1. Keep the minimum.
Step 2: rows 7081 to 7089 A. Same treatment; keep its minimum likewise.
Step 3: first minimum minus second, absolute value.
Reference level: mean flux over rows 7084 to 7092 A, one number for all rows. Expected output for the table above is 0.53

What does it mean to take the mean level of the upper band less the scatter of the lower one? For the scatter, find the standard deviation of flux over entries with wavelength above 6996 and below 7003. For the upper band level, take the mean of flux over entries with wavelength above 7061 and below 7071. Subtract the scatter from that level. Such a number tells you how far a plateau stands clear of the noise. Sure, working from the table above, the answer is 23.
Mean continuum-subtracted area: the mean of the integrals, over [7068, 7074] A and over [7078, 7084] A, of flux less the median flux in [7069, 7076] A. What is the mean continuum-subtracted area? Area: 0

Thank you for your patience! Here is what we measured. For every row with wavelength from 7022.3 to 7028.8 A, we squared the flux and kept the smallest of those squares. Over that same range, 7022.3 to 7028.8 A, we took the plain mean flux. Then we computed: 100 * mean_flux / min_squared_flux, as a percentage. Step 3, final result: 4.0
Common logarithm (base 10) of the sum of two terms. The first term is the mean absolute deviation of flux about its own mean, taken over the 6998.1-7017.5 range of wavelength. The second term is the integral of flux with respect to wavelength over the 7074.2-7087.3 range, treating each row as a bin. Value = 2.54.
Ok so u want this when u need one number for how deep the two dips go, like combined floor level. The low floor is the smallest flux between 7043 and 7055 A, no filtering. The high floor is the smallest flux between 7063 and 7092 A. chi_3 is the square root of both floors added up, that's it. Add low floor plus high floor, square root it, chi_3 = 6.4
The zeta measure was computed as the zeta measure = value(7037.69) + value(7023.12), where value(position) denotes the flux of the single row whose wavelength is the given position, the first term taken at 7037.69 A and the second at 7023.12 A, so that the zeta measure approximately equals 59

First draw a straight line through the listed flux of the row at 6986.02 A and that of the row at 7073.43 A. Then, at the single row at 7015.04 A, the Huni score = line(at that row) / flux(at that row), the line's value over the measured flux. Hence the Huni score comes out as 1.07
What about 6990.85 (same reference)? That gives 1.13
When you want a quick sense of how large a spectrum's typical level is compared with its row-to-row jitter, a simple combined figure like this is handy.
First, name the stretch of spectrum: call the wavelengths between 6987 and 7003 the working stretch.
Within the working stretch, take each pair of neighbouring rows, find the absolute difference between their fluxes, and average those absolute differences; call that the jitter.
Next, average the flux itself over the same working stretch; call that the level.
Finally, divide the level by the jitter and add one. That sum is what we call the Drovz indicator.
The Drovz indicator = 35.4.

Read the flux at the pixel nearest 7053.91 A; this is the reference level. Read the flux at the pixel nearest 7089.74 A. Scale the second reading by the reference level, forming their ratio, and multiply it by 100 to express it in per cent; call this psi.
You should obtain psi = 65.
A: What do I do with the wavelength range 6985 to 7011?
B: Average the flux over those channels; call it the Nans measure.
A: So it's 25.1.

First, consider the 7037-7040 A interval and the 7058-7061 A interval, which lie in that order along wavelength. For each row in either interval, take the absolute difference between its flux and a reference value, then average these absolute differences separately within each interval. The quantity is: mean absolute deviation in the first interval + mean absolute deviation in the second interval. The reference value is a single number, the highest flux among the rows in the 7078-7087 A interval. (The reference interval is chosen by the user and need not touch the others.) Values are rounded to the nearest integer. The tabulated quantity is 10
